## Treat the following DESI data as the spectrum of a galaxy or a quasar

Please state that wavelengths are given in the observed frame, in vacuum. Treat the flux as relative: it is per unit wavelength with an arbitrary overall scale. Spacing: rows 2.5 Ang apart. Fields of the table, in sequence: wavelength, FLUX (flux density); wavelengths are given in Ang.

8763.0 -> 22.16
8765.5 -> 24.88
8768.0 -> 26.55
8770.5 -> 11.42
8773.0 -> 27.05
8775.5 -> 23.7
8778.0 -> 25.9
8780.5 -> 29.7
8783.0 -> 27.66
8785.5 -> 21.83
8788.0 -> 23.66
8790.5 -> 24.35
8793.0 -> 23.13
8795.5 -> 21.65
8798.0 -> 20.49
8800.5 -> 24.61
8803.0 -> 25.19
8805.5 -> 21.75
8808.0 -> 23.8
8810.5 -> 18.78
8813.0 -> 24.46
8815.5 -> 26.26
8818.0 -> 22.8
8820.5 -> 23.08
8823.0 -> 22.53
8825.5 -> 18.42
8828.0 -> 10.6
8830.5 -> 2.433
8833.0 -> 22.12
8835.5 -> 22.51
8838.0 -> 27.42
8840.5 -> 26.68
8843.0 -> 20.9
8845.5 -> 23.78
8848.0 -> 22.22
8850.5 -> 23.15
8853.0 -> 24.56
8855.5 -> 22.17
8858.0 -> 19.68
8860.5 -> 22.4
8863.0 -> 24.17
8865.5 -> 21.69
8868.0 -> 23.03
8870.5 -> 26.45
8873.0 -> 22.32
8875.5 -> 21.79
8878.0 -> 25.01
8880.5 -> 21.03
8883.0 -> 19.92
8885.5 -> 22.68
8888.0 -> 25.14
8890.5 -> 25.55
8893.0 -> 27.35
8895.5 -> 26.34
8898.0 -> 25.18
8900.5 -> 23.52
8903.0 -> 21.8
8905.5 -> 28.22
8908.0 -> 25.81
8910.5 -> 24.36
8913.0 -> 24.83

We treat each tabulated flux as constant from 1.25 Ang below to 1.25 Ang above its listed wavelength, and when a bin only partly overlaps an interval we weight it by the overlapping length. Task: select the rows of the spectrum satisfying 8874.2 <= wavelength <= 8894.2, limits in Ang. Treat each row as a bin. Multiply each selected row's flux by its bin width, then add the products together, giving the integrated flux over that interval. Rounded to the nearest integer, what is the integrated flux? 471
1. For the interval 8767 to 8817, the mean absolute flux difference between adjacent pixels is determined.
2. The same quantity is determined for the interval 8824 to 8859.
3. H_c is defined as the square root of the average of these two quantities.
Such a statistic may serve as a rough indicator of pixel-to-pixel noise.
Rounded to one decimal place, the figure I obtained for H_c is 2.1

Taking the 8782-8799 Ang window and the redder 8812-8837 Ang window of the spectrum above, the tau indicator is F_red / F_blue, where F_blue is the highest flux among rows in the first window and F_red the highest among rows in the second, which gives 0.95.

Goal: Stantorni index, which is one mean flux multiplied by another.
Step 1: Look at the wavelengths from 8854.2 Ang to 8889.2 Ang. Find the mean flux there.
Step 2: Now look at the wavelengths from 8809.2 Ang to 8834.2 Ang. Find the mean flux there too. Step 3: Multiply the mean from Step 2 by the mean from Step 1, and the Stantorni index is 434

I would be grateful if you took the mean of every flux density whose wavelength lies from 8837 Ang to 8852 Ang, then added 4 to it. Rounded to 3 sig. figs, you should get 28.0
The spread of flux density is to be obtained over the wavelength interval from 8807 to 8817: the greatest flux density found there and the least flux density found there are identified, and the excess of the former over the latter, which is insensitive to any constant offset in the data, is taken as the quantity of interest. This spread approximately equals 7.5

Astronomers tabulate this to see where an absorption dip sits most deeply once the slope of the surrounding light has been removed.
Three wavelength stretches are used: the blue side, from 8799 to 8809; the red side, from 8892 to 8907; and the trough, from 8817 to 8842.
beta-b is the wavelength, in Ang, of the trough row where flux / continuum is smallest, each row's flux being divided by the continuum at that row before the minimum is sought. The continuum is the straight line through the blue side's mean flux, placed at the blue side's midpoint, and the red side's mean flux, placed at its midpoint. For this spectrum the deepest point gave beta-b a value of 8830.5 Ang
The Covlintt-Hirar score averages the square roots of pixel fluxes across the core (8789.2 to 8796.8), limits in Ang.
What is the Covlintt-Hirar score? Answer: 4.80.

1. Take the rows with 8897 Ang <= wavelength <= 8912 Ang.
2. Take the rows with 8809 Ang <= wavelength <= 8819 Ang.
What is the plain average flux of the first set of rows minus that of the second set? 1.7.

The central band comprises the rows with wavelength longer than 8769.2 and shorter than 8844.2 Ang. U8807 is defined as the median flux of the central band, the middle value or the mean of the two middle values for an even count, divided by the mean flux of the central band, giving 1.04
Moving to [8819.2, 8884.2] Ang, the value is 1.04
